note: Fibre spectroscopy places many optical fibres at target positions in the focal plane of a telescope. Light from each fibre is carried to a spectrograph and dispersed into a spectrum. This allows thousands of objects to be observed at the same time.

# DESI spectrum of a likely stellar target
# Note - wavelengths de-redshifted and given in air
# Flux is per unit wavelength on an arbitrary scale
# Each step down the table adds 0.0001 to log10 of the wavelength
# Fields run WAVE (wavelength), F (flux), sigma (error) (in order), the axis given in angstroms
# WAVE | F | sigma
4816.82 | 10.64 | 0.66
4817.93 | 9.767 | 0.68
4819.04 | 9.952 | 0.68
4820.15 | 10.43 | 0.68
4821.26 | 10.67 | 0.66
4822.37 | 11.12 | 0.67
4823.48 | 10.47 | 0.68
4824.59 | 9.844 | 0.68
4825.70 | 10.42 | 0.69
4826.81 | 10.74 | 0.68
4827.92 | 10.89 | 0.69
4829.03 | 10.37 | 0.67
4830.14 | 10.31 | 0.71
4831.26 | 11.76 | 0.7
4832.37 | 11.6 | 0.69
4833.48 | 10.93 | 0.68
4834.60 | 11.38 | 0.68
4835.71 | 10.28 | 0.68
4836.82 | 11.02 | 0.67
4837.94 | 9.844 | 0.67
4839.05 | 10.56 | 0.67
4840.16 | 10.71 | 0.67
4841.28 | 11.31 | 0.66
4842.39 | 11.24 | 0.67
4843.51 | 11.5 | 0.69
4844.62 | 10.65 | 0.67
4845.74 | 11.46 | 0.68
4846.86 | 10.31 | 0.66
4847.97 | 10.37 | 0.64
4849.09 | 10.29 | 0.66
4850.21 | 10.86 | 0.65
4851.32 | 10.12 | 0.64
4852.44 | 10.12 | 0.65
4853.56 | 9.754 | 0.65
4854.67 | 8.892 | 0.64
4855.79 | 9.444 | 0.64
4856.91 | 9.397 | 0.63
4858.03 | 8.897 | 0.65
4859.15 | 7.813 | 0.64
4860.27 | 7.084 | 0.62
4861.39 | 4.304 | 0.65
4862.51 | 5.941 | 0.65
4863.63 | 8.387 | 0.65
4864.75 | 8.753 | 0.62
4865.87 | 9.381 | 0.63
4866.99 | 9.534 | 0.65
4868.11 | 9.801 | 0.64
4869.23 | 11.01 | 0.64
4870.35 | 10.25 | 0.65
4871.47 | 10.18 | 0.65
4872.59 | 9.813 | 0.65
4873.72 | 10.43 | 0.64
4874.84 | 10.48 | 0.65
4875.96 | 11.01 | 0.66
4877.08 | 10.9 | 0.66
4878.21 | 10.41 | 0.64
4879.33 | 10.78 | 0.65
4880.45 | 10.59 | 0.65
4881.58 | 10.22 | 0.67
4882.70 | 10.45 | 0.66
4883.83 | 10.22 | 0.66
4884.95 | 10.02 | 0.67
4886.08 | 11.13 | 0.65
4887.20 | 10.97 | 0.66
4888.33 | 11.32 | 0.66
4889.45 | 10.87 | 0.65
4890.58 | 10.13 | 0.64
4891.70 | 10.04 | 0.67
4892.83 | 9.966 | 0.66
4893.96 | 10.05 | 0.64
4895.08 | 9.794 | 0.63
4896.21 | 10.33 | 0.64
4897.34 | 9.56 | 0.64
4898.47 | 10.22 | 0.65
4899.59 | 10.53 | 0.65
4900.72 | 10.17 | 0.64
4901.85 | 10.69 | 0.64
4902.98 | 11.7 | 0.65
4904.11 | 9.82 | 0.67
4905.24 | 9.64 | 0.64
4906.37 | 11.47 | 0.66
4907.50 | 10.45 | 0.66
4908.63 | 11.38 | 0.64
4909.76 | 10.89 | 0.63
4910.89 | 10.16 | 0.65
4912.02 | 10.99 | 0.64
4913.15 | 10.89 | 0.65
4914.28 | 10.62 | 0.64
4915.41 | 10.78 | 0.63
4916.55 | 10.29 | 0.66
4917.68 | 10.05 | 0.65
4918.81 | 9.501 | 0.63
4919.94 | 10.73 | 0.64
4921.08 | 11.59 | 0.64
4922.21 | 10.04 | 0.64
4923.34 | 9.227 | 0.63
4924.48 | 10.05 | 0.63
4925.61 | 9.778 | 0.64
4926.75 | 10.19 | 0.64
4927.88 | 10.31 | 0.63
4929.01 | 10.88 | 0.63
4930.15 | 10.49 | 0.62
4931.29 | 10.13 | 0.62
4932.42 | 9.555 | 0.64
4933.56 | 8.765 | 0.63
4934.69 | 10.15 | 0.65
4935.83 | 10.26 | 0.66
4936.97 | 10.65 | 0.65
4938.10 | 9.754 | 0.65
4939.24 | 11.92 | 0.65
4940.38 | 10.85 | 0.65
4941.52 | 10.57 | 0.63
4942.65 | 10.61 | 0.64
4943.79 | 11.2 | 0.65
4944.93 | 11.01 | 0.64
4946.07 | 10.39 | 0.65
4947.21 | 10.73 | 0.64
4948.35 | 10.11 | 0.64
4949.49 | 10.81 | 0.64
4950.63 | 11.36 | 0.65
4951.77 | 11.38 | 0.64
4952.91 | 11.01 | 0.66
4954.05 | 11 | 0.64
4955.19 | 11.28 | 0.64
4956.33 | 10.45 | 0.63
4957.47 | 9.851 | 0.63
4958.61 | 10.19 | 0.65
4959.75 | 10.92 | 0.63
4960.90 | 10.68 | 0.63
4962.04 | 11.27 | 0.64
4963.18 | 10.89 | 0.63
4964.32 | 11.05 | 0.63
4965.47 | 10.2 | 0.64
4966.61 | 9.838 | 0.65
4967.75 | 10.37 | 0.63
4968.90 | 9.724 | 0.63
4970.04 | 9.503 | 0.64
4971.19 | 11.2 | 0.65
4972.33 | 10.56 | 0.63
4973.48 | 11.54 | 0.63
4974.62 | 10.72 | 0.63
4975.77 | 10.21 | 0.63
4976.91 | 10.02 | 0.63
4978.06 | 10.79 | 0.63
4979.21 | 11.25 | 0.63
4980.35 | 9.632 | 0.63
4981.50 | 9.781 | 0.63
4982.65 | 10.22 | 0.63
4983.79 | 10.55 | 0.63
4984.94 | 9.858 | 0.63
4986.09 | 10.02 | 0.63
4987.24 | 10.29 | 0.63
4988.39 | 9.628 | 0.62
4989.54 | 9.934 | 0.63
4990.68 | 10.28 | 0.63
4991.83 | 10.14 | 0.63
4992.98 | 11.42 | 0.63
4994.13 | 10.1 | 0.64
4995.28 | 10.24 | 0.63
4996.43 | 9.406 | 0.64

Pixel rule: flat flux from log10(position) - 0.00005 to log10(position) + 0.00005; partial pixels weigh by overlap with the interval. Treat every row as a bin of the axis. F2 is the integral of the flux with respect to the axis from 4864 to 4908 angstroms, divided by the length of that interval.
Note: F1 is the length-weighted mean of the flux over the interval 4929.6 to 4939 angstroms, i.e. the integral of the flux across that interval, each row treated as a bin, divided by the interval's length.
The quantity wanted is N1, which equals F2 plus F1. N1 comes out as 20.4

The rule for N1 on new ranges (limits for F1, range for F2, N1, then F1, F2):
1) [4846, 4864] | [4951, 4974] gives 19.6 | 8.92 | 10.6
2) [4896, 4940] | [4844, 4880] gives 20.0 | 10.38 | 9.6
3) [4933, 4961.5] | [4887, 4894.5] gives 21.1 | 10.64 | 10.5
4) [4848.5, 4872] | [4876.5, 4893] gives 19.6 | 9.06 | 10.5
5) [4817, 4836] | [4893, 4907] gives 21.0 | 10.65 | 10.3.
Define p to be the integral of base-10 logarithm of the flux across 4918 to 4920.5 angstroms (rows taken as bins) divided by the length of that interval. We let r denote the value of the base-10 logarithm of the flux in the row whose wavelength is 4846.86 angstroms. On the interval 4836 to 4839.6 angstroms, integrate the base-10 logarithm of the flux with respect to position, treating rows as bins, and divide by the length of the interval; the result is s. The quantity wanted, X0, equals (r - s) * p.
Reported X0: -0.006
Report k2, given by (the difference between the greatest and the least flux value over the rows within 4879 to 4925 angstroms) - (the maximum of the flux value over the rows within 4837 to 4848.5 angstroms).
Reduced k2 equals -9.0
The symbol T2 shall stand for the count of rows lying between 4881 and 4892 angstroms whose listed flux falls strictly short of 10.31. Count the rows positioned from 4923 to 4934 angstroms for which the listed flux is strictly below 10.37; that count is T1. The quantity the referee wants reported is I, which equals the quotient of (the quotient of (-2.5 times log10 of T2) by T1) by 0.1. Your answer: -2.2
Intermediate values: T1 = 8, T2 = 5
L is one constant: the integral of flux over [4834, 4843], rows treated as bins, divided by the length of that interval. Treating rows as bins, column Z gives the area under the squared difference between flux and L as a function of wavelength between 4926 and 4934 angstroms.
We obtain 7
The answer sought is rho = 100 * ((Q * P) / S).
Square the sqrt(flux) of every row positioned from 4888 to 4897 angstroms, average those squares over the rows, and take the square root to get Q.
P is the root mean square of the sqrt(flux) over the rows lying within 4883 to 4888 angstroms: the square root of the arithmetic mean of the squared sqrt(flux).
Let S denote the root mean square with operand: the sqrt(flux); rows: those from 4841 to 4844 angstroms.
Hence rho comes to 310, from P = 3.25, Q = 3.21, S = 3.37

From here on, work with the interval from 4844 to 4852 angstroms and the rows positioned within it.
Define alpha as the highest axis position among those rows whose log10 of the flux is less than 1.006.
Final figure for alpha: 4851.32 angstroms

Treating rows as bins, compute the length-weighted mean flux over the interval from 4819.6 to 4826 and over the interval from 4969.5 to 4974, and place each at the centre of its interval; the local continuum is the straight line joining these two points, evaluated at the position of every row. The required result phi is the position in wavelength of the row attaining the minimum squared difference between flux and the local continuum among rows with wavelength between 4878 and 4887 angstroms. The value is 4880.45 angstroms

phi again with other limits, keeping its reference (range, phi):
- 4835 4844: 4839.05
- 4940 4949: 4942.65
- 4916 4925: 4919.94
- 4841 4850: 4844.62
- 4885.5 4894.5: 4889.45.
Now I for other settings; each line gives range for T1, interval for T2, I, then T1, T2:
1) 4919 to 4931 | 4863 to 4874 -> -3.8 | 6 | 8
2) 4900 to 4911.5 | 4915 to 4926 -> -5.3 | 4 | 7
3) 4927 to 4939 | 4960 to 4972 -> -2.2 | 7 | 4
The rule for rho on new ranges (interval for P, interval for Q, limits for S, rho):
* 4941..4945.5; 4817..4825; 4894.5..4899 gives 335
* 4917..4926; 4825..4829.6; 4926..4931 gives 320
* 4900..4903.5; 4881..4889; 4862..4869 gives 365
